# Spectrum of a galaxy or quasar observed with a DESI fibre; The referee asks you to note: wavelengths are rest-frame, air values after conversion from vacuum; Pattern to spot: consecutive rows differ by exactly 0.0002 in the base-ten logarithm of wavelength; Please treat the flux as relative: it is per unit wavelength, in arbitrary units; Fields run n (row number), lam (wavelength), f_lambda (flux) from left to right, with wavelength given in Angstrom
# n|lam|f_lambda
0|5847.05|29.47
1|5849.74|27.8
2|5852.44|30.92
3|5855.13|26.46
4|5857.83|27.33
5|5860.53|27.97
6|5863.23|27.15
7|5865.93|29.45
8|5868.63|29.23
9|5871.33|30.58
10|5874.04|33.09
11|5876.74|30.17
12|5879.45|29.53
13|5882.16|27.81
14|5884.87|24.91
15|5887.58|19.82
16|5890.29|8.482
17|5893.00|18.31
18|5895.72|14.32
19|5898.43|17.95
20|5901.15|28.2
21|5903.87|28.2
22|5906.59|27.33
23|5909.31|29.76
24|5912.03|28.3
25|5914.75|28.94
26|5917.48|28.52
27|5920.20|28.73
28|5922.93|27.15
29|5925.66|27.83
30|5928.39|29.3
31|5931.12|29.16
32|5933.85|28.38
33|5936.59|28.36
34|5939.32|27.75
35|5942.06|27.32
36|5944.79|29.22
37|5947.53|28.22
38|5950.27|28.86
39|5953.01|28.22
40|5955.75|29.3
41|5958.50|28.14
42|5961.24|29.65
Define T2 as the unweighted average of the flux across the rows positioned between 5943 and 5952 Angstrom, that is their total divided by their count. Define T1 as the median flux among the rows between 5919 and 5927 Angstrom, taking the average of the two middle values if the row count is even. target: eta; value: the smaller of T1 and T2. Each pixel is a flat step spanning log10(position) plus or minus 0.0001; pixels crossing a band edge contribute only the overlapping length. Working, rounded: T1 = 27.8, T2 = 28.8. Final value 27.8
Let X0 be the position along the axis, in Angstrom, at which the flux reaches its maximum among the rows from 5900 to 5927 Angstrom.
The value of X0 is 5909.31 Angstrom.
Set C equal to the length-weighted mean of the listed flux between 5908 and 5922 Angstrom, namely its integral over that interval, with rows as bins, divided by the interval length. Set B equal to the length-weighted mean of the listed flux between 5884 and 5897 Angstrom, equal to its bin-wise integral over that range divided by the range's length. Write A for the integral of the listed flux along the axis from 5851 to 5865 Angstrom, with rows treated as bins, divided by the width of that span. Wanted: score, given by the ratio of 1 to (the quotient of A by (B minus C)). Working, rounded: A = 28.00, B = 16.9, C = 28.8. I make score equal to -0.4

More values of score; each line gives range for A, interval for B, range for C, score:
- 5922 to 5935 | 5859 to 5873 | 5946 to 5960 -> 0.0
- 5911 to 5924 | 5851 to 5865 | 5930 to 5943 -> 0.0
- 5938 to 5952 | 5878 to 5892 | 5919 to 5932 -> -0.2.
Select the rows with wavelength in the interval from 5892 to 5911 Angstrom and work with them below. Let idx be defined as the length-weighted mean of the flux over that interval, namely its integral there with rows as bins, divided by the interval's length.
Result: 23.6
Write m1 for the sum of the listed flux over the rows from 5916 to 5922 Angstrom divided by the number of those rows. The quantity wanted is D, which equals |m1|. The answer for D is 28.6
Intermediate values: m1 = 28.6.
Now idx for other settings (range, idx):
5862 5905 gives 24.8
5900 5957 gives 28.4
